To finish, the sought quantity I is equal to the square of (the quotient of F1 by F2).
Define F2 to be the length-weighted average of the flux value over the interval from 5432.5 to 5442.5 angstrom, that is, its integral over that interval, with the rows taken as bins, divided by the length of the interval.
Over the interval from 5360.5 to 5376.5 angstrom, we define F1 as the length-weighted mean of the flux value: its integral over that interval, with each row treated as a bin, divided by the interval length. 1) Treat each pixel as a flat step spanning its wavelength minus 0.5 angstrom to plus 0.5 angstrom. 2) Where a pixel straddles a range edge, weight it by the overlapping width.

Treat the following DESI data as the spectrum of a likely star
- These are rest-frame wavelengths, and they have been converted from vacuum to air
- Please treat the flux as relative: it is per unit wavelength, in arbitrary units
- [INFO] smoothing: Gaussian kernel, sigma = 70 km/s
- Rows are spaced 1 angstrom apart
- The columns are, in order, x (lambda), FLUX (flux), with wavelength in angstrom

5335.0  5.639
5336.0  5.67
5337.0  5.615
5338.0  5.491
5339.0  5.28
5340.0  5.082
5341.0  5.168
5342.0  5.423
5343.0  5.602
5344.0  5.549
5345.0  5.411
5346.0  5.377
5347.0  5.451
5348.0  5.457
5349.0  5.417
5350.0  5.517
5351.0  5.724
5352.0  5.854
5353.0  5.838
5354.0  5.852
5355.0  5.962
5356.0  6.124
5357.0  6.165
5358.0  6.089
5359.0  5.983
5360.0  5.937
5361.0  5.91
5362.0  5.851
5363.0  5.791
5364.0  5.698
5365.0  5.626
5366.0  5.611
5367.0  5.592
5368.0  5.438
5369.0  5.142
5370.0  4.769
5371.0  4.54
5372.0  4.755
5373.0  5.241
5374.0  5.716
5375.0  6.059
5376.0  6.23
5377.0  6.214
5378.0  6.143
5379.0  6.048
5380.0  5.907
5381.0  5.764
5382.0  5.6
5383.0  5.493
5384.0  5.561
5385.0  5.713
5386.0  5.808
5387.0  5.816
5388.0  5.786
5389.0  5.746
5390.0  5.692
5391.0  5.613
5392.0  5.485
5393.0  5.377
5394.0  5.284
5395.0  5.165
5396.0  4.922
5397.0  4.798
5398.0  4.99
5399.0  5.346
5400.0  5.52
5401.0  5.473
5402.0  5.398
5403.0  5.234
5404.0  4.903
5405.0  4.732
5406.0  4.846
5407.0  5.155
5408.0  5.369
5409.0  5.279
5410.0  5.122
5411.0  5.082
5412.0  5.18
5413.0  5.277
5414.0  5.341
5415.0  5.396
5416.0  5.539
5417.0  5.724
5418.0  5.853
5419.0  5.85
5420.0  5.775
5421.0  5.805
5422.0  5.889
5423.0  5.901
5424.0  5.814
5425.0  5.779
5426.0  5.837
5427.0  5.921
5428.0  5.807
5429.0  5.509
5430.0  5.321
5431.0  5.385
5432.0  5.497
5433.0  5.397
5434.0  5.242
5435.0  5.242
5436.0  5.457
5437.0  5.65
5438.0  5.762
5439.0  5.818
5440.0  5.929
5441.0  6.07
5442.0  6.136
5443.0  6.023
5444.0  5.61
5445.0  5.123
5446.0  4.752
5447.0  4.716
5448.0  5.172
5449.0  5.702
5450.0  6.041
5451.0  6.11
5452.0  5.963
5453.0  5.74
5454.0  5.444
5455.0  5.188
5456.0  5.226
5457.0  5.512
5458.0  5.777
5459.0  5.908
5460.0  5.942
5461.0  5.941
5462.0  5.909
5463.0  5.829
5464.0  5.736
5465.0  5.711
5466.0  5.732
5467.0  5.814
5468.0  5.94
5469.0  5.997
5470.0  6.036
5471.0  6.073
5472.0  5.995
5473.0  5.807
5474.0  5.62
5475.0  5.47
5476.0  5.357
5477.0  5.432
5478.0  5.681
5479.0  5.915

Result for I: 0.94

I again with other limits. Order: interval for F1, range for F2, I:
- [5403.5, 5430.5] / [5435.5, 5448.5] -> 0.97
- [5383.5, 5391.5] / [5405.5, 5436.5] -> 1.08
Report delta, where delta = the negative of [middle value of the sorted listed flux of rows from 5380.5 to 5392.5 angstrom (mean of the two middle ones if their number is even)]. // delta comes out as -5.70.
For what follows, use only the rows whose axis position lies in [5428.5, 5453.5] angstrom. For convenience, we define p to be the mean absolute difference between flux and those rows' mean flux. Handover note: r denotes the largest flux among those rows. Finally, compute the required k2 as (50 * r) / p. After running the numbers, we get 939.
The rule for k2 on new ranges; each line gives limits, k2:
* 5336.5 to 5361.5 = 1176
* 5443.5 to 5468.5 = 992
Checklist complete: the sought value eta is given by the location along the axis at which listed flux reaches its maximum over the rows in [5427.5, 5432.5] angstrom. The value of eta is 5428.0 angstrom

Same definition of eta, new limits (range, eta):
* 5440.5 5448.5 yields 5442.0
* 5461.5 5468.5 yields 5468.0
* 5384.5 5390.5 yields 5387.0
